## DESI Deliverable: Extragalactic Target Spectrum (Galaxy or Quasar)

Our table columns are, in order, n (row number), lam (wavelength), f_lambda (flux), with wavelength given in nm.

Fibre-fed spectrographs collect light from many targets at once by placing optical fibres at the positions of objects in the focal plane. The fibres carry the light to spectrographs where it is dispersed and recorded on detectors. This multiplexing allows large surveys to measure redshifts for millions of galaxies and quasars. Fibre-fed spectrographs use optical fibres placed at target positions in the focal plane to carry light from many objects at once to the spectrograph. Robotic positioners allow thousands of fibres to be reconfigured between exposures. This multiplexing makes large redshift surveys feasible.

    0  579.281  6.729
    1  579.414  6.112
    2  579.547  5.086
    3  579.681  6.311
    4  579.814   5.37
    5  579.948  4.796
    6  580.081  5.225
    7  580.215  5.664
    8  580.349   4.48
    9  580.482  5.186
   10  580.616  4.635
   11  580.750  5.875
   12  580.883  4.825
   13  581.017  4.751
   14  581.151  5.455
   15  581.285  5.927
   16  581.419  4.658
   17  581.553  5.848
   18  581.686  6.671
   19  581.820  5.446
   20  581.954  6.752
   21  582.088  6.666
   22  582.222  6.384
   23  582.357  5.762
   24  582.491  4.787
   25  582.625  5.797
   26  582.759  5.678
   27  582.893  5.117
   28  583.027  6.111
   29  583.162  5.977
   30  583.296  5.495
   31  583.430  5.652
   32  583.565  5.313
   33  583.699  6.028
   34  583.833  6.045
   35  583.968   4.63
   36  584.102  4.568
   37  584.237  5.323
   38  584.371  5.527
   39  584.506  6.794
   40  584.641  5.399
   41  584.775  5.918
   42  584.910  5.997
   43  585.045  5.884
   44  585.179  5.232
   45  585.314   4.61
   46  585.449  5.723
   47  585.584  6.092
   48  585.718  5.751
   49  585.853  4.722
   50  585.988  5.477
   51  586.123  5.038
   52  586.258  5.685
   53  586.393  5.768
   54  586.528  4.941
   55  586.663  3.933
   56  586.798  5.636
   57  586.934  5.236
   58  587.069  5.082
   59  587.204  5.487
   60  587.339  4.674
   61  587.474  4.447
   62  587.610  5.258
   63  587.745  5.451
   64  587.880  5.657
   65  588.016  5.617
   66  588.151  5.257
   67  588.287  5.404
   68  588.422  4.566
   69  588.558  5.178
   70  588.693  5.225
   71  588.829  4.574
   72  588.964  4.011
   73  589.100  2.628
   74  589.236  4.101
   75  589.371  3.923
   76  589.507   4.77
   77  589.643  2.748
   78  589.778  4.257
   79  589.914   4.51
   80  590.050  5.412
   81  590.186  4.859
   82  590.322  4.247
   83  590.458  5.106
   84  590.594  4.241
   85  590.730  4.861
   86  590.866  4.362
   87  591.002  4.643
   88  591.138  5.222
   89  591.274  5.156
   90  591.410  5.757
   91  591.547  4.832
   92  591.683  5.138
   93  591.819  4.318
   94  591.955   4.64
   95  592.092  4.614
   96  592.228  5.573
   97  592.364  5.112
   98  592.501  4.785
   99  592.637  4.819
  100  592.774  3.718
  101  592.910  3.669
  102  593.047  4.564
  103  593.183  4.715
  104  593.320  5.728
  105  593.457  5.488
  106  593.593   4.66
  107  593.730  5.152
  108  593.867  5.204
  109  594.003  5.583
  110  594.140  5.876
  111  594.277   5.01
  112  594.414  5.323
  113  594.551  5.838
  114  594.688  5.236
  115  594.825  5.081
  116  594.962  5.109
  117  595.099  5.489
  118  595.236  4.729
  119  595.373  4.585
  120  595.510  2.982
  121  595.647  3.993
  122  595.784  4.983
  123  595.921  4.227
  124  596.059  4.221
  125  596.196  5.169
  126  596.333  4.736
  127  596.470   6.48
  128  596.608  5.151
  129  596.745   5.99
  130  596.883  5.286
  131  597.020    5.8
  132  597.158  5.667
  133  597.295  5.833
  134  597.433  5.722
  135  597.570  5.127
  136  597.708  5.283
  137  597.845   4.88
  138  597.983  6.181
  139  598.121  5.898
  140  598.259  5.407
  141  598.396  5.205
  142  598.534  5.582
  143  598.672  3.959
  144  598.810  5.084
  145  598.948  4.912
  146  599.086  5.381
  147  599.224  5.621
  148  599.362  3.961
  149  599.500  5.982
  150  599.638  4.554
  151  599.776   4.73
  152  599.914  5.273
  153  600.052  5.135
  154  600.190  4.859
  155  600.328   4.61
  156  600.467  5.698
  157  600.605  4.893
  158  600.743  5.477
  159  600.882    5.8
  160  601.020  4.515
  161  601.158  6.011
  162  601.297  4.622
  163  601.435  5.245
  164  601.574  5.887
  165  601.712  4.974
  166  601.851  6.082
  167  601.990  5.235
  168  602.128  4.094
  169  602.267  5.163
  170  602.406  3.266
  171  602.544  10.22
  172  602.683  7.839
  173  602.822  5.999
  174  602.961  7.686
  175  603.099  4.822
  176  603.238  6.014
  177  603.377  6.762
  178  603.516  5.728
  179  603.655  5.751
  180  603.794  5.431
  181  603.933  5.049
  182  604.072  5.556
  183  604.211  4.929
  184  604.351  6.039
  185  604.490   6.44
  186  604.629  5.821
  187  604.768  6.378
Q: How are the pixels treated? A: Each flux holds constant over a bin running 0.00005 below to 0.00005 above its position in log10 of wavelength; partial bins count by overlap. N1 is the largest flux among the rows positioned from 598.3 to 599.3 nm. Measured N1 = 5.621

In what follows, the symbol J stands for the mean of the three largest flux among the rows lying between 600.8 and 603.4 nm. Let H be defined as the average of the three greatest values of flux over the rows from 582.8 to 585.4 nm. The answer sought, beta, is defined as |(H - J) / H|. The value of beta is 0.359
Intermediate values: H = 6.3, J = 8.58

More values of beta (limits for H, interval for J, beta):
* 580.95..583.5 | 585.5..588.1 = 0.123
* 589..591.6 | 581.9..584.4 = 0.208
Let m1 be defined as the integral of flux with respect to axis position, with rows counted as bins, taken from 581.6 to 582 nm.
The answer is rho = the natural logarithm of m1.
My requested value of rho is 0.92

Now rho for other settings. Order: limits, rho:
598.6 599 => 0.62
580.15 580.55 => 0.71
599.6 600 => 0.67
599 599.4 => 0.71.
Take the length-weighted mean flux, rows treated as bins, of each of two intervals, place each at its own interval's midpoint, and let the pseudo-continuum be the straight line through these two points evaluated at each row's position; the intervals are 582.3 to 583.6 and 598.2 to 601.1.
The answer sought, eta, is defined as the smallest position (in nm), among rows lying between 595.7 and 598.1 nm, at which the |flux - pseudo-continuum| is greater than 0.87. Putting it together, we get 595.921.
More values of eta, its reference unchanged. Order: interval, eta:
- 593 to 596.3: 595.510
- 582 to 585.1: 582.088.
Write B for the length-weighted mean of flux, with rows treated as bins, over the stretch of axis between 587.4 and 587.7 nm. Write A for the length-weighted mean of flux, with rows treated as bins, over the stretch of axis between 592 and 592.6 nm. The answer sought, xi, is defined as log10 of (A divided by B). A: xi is 0.009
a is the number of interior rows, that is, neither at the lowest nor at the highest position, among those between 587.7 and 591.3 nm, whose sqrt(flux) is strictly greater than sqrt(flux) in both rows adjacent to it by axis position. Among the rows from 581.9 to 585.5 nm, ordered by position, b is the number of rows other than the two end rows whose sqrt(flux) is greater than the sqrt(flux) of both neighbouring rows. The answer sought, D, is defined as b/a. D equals 0.67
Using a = 9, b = 6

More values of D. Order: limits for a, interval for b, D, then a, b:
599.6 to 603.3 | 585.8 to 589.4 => 0.89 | 9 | 8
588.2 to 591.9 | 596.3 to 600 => 1.11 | 9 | 10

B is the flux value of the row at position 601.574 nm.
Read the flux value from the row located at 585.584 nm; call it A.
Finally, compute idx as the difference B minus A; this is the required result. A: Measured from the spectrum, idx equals -0.2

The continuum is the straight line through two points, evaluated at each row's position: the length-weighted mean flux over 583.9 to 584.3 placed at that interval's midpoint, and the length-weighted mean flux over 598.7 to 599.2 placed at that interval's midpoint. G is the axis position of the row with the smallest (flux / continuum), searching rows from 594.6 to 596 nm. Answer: 595.510 nm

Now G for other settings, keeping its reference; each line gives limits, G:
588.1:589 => 588.964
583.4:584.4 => 584.102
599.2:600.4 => 599.362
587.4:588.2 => 587.474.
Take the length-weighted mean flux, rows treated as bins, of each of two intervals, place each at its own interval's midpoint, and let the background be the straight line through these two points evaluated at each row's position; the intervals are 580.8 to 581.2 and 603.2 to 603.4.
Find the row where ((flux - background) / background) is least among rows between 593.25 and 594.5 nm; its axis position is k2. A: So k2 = 593.593 nm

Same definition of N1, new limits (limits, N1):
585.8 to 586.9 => 5.768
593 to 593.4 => 5.728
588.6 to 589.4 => 5.225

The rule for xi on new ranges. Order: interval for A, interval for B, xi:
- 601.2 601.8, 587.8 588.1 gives -0.029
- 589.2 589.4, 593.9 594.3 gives -0.137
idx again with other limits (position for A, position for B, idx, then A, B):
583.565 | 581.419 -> -0.7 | 5.313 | 4.658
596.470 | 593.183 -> -1.8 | 6.48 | 4.715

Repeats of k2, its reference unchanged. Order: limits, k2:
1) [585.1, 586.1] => 585.314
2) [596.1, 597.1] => 596.333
